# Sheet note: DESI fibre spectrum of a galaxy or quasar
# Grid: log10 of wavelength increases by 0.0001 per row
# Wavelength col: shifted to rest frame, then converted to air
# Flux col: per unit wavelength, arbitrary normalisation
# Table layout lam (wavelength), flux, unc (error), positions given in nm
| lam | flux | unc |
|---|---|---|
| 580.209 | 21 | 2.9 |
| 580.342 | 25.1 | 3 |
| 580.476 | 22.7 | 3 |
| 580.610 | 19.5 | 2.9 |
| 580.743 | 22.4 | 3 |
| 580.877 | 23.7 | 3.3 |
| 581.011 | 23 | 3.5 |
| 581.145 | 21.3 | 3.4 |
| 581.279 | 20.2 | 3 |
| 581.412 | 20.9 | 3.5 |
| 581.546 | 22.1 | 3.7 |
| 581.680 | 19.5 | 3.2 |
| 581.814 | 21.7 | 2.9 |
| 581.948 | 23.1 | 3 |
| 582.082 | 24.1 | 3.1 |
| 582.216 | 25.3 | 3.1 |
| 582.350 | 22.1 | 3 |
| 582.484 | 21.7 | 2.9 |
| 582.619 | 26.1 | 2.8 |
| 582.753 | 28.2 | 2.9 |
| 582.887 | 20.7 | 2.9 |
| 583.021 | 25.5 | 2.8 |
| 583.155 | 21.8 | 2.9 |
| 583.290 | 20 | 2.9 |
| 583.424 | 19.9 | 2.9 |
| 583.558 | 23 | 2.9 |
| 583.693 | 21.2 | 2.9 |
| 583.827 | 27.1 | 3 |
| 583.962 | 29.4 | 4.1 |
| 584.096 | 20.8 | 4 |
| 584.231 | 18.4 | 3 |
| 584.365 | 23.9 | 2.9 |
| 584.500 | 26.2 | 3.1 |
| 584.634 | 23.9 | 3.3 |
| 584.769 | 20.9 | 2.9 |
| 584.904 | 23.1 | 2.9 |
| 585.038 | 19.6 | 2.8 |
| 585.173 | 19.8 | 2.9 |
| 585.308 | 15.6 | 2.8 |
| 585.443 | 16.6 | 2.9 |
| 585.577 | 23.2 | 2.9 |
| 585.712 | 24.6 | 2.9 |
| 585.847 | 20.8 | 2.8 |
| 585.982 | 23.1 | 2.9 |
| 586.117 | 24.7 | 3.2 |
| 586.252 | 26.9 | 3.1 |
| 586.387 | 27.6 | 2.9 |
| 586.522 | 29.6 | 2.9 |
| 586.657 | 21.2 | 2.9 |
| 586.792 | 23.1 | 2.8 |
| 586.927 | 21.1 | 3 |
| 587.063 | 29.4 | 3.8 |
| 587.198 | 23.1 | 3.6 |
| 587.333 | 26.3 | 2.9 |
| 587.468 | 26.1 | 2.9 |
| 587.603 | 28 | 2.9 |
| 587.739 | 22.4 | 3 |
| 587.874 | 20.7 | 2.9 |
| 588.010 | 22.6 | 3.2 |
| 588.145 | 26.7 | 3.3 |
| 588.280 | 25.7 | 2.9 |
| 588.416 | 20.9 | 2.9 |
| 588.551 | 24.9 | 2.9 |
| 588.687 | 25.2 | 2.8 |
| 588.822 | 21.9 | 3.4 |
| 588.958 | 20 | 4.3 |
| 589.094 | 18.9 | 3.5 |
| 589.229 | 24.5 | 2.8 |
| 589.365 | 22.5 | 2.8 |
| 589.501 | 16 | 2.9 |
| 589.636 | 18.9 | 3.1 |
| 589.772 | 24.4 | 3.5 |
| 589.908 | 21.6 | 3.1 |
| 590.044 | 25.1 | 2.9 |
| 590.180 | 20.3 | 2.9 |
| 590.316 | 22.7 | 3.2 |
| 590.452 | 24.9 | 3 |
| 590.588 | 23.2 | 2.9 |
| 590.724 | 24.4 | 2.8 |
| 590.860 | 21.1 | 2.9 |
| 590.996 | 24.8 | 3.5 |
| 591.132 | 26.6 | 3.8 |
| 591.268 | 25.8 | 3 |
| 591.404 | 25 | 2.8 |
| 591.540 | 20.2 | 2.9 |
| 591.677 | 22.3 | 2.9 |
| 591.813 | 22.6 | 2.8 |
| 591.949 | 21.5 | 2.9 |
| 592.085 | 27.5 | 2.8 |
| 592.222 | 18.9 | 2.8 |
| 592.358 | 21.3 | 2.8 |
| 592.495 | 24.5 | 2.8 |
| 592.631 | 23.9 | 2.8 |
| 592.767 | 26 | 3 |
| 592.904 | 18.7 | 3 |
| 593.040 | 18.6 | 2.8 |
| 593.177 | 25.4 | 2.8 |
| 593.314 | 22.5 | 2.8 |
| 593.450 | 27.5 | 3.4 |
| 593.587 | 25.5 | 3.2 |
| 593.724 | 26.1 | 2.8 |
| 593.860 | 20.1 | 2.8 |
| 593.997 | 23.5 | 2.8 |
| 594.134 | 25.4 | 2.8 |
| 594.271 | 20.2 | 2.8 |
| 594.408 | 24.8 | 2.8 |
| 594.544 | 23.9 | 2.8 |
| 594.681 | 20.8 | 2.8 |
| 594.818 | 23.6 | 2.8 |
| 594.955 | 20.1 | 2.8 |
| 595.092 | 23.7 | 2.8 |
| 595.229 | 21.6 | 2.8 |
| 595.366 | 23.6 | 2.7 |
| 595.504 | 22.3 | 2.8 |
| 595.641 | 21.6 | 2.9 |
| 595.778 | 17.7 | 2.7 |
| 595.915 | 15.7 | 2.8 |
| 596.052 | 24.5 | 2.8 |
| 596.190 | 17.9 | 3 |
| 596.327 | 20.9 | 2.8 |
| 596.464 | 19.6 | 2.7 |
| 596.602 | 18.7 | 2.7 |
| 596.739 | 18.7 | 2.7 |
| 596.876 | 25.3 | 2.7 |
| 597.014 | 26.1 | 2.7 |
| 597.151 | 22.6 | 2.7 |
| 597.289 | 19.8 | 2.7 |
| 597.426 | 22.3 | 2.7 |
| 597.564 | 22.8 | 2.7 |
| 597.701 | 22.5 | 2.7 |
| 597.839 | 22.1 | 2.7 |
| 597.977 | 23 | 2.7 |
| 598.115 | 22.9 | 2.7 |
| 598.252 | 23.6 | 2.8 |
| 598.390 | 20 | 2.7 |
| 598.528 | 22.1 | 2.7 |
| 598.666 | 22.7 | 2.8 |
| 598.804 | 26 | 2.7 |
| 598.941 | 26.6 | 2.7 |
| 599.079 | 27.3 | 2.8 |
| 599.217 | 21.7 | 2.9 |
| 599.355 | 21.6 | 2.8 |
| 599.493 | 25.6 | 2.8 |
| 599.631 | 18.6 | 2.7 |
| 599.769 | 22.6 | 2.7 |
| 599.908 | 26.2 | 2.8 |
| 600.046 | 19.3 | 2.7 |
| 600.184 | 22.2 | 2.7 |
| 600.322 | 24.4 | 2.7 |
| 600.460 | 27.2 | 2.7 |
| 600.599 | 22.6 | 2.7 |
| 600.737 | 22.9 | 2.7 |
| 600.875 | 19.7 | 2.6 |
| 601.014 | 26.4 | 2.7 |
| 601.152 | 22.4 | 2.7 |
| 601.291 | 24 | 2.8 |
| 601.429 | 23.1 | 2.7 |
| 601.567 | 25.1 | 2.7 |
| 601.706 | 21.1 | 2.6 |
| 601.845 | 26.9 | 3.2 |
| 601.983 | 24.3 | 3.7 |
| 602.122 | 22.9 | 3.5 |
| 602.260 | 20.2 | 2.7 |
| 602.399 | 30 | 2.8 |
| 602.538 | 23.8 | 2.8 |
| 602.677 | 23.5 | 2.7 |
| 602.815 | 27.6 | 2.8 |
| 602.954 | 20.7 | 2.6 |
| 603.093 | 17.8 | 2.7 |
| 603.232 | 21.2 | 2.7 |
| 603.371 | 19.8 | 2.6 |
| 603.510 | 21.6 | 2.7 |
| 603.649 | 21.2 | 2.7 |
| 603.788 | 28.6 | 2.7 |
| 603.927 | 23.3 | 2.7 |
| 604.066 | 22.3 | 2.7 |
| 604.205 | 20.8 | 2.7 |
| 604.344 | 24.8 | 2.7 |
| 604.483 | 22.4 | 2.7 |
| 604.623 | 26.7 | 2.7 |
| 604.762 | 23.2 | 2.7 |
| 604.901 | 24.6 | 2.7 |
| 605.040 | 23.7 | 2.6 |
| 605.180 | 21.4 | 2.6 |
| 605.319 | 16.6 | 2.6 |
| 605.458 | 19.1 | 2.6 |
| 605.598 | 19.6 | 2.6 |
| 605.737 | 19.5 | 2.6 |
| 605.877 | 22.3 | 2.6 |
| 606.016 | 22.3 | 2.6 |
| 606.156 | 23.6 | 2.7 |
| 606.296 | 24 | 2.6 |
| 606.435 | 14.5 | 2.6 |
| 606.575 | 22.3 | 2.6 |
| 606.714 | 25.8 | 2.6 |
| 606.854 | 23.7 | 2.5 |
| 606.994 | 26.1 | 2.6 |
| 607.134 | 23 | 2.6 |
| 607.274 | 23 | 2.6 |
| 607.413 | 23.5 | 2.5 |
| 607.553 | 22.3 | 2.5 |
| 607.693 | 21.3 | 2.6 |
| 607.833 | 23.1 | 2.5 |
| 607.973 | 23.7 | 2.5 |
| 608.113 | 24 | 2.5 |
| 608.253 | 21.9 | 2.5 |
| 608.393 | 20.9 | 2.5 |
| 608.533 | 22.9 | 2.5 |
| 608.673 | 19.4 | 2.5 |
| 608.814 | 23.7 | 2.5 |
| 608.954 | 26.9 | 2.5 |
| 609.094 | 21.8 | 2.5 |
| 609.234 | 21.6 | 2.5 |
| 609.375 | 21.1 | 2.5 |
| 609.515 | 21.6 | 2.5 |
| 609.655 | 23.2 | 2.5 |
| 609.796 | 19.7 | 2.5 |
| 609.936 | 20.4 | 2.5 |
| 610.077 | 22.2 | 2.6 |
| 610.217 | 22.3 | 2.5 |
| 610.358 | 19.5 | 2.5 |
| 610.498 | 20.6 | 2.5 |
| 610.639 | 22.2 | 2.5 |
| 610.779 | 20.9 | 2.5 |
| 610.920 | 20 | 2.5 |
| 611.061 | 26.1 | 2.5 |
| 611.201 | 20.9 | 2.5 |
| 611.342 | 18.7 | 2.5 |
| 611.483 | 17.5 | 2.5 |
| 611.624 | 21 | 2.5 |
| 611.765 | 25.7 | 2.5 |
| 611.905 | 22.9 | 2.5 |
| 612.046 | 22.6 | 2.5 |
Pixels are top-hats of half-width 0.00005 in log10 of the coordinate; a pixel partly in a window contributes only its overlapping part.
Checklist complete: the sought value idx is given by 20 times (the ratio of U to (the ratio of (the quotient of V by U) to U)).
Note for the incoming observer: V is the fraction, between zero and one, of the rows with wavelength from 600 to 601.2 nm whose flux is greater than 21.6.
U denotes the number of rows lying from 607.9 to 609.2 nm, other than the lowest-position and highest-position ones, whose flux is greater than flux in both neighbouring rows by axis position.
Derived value 694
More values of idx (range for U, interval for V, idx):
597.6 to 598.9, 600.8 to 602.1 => 206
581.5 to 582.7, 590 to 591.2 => 26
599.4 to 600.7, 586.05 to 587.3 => 206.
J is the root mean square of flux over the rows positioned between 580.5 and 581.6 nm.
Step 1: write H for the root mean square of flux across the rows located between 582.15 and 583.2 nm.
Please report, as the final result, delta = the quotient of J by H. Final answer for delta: 0.90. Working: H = 24.1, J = 21.7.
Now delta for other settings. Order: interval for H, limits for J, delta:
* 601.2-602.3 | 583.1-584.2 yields 0.98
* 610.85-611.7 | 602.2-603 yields 1.18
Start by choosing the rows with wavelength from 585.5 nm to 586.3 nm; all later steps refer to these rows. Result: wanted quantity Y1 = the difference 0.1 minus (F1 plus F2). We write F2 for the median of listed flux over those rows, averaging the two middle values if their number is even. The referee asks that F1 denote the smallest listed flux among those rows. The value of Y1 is -45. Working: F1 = 20.8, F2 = 23.9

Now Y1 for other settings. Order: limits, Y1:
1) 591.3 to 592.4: -41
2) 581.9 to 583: -44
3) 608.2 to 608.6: -43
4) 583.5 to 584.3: -40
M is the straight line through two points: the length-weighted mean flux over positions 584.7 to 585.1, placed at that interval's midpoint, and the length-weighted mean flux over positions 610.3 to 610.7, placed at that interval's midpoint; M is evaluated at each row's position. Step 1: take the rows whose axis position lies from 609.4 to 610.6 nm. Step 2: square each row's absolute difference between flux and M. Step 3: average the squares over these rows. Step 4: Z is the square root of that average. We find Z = 1.3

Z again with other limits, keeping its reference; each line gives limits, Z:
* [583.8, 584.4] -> 4.8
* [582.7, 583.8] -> 3.0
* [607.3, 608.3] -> 2.2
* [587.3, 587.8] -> 5.0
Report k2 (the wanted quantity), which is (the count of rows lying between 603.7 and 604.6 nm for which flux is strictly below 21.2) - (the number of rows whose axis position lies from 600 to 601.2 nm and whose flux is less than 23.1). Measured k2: -5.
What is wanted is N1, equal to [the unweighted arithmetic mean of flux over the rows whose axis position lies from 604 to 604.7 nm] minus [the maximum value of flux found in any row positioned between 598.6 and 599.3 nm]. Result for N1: -3.9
